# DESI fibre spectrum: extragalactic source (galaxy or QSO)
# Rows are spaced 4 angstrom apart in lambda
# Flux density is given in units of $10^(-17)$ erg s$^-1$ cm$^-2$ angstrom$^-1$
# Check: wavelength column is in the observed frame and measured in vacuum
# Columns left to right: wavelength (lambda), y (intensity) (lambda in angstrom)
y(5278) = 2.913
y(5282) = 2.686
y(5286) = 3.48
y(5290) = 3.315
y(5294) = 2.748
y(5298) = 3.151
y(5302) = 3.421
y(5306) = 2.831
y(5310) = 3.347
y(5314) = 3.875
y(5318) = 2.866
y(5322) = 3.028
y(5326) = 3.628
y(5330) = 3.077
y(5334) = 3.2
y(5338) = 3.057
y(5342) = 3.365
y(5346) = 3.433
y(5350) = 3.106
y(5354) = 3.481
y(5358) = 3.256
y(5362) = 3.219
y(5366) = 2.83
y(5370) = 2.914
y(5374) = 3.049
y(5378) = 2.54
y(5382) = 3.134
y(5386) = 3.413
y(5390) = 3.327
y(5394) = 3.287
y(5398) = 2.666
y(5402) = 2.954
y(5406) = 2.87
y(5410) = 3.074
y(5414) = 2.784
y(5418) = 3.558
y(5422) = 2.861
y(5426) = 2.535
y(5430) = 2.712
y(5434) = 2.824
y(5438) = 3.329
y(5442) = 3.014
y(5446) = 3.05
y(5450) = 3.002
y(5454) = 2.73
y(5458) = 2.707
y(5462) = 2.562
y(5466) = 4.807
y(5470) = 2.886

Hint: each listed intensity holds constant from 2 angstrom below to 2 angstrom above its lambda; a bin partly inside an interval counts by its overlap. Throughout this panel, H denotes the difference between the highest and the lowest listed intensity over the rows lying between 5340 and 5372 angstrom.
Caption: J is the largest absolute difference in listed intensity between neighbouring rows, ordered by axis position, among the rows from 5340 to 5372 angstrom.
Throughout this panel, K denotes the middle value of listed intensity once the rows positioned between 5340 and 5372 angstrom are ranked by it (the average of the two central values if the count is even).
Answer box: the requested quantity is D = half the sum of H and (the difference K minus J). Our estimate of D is 1.75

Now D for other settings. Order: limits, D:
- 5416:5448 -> 1.63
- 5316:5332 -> 1.61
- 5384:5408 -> 1.62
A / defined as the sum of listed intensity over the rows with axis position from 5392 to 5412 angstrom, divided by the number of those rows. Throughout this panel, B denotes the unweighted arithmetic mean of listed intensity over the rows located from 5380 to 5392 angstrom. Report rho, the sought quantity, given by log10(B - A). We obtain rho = -0.5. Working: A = 2.97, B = 3.29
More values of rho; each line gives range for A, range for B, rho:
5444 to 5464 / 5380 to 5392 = -0.3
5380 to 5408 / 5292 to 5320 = -1.1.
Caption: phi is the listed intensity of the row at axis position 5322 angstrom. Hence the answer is 3.028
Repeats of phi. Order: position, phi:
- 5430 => 2.712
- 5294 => 2.748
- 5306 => 2.831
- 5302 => 3.421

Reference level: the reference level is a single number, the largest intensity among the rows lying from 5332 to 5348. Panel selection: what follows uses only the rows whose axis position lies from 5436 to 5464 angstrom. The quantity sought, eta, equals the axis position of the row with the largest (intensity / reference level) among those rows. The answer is 5438 angstrom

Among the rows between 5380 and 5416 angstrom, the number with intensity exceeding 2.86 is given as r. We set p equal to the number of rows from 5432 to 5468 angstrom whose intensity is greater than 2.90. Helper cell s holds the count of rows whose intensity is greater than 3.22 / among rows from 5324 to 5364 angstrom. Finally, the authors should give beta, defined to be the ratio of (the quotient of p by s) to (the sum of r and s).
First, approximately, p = 5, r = 7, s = 5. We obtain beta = 0.08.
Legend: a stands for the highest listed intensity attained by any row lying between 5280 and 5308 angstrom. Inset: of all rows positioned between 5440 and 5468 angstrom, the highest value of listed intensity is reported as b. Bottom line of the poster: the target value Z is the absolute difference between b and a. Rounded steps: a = 3.48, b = 4.807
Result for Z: 1.33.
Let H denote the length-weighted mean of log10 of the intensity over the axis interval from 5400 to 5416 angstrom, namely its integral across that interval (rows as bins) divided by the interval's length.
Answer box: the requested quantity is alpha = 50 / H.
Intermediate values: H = 0.465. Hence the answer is 107.5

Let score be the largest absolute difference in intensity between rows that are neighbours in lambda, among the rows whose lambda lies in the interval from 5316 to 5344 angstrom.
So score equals 0.60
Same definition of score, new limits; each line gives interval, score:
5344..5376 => 0.39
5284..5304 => 0.57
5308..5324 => 1.01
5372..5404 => 0.62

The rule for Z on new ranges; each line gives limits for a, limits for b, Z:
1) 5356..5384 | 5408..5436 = 0.30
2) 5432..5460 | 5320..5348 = 0.30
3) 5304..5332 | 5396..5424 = 0.32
